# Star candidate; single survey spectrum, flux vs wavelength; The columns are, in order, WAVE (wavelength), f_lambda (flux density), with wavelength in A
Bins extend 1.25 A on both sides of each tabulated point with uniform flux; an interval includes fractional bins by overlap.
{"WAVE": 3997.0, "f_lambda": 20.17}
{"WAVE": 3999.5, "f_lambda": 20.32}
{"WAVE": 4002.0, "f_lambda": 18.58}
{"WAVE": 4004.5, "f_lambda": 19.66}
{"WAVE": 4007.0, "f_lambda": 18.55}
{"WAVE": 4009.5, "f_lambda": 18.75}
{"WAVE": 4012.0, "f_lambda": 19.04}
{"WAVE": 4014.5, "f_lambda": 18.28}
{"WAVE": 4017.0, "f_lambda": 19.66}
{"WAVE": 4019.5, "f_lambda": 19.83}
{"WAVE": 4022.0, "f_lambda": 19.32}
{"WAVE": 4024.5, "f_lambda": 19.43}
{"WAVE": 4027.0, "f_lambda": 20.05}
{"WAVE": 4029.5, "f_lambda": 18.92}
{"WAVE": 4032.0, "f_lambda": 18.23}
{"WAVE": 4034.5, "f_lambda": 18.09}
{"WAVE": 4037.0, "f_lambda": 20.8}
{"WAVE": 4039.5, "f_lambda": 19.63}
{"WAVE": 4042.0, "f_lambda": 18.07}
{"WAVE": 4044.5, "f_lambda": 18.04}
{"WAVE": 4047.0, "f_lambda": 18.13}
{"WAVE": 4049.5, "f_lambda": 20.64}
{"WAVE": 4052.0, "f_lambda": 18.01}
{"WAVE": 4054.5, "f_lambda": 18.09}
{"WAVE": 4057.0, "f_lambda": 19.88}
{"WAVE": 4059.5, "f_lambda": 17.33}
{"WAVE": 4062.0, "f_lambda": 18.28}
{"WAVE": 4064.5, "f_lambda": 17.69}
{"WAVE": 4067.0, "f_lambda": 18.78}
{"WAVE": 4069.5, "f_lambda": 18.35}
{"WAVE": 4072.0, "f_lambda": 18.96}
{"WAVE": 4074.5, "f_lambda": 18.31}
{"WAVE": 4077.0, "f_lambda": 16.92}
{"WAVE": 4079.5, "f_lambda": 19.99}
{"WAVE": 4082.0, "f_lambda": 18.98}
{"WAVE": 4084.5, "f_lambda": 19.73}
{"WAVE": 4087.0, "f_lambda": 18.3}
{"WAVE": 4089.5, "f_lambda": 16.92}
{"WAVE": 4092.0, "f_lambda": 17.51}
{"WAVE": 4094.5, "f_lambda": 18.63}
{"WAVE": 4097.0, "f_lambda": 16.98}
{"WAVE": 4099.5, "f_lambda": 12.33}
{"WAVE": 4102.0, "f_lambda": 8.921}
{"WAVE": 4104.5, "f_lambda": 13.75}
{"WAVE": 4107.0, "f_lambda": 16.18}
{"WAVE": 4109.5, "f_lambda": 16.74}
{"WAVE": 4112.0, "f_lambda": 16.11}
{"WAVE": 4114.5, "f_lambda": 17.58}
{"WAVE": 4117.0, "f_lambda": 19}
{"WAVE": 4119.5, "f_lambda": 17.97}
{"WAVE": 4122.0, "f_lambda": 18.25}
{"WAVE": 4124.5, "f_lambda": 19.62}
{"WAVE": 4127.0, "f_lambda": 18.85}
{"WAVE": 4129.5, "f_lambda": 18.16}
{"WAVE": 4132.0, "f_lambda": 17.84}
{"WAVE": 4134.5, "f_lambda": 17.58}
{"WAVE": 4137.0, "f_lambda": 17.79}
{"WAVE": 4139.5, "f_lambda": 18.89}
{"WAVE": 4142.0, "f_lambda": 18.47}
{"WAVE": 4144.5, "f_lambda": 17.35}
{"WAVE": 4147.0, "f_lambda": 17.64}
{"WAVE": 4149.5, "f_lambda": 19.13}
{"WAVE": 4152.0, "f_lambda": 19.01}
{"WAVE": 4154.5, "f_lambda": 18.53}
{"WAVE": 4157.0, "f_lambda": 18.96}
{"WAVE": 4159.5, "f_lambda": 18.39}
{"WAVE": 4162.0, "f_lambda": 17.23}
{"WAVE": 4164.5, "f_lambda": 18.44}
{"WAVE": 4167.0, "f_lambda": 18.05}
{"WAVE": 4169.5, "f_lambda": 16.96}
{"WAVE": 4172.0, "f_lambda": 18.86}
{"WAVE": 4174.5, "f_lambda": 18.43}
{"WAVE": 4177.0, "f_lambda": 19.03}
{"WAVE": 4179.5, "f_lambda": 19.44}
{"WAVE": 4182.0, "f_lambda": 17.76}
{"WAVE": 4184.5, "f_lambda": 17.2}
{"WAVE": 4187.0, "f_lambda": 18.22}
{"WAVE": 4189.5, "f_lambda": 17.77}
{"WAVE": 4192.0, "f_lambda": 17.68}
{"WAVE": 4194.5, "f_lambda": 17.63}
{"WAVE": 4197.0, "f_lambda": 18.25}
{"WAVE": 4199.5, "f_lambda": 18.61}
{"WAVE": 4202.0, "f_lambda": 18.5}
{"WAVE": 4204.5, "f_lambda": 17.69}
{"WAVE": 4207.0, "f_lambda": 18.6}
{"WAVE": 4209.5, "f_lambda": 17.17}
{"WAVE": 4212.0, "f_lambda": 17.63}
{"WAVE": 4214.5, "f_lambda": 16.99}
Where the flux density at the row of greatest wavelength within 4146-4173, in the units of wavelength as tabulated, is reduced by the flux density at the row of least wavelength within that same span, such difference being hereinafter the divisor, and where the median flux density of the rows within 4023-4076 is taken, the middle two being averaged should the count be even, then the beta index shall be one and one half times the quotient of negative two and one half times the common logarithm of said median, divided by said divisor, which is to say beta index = -3.9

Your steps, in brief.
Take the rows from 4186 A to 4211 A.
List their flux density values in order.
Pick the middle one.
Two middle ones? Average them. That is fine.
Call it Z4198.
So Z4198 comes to 18.0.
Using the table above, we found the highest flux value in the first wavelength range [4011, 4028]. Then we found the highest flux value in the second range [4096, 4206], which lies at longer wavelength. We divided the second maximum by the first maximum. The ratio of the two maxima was 0.98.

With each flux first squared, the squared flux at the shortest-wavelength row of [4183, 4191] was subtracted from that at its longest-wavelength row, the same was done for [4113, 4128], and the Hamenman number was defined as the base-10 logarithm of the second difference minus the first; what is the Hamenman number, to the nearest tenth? 1.4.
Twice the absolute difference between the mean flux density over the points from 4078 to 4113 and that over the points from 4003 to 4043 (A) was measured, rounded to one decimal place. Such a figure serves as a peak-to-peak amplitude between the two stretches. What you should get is 5.3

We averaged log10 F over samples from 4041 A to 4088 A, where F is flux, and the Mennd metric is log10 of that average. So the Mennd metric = 0.103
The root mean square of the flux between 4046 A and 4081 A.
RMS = 18.6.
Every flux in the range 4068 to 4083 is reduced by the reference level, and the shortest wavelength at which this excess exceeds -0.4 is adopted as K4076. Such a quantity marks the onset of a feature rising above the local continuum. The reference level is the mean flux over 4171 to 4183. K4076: 4069.5 A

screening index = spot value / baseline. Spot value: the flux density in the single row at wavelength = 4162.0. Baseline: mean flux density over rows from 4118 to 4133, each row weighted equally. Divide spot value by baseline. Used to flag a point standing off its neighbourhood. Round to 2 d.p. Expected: 0.93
